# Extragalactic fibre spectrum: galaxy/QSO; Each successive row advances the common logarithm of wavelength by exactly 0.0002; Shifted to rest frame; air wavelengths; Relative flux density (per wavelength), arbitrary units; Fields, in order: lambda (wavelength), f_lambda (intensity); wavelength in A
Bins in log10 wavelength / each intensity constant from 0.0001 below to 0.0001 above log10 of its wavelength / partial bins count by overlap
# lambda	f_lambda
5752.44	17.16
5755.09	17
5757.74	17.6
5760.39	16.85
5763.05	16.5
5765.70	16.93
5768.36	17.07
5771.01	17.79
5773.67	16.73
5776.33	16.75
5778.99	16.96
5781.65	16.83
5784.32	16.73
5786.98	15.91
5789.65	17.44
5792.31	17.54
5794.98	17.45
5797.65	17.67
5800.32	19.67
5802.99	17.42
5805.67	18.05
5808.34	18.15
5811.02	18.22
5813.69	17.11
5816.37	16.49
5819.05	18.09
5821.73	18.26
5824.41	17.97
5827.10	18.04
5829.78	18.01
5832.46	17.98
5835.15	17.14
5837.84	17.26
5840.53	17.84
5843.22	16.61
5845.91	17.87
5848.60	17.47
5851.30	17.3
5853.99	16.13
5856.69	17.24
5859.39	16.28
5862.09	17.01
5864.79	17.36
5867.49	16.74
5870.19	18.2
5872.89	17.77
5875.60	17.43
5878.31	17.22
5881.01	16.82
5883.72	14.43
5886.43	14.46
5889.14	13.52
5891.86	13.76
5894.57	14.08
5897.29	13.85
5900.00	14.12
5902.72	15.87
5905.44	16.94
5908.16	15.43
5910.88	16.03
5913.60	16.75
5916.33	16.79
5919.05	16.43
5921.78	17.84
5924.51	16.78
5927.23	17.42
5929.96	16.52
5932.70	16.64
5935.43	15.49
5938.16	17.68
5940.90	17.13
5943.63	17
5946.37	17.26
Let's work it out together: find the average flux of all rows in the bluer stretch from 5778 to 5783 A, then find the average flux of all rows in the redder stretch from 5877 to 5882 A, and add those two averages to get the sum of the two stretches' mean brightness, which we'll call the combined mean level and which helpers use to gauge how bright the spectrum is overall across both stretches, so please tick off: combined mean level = 33.9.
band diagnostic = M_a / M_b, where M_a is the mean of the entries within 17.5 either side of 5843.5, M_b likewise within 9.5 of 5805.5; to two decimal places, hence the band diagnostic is 0.96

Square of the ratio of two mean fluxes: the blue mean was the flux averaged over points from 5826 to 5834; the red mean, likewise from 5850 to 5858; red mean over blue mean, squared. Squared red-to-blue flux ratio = 0.88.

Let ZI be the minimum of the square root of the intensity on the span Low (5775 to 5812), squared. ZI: 15.9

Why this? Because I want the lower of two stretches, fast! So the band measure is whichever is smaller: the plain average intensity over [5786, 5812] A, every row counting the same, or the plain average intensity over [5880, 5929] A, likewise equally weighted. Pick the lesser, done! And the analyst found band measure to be 15.6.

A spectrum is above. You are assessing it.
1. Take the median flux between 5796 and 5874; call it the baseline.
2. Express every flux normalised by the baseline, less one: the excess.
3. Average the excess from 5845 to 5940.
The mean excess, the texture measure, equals -0.076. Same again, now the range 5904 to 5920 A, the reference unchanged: -0.072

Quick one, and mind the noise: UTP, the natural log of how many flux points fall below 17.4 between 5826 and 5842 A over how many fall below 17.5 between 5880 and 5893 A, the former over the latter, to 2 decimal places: -0.92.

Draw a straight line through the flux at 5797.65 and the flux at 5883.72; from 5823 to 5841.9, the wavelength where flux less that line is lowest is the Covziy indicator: 5835.15 A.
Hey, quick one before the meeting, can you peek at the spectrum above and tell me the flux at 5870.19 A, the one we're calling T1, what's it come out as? 18.2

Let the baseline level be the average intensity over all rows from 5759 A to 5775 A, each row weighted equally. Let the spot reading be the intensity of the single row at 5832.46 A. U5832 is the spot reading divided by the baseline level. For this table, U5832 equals 1.06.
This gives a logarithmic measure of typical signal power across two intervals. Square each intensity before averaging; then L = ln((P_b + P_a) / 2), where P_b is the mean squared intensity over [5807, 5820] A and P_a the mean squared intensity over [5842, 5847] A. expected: 5.72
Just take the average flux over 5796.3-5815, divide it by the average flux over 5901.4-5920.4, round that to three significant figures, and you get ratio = 1.11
